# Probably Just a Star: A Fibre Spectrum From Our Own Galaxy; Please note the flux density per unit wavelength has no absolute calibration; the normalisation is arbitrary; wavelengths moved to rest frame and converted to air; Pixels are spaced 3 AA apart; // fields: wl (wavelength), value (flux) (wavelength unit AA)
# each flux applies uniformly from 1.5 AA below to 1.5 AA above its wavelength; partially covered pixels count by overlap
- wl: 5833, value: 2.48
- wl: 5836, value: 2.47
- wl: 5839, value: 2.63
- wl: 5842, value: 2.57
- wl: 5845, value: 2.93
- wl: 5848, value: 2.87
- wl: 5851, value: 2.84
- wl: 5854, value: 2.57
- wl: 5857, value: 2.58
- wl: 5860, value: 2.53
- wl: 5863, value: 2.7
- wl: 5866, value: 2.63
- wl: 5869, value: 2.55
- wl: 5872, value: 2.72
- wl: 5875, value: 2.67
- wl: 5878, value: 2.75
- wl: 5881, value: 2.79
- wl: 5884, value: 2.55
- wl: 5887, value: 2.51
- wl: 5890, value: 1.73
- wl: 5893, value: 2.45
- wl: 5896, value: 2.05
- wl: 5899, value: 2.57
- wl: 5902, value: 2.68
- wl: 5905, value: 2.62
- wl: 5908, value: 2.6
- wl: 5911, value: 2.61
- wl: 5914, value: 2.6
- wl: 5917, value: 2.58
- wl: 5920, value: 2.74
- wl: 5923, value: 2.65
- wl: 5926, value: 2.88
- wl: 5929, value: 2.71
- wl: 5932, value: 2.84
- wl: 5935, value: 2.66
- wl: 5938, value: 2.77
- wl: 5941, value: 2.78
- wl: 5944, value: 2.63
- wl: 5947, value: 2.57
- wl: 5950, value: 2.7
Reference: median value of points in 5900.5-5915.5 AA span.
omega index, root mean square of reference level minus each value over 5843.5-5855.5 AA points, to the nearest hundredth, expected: 0.24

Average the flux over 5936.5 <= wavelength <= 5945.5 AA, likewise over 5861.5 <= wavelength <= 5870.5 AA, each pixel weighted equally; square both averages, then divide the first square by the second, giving 1.08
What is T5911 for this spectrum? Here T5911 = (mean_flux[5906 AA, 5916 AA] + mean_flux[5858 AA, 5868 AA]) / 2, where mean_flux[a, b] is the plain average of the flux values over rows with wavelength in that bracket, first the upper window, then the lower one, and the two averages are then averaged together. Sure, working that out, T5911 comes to 2.61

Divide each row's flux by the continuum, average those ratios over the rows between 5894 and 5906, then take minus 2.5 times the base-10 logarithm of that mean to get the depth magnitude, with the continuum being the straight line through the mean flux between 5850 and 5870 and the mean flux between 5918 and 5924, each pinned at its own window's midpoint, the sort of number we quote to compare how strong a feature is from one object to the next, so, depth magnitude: 0.08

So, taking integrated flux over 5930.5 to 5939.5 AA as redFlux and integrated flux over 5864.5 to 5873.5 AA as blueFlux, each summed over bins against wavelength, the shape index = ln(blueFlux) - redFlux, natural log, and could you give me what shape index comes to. -21.6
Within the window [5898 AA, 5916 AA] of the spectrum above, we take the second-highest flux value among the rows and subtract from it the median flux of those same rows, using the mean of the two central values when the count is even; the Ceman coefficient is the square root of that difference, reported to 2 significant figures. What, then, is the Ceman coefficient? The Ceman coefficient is 0.12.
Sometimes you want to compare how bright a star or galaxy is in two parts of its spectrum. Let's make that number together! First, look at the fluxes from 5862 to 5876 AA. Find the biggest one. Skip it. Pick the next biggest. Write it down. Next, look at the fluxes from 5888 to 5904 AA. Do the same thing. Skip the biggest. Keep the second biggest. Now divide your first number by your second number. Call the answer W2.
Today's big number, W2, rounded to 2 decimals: 1.05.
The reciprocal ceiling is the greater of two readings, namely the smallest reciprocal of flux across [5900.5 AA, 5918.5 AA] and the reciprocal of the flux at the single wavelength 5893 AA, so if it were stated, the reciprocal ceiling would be 0.408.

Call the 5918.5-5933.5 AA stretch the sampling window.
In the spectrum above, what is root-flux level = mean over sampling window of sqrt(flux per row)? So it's 1.66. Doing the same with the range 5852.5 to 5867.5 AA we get 1.61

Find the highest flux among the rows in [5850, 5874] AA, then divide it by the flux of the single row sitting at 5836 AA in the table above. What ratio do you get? 1.15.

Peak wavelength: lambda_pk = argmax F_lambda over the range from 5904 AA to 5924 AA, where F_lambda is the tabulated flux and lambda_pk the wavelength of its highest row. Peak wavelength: 5920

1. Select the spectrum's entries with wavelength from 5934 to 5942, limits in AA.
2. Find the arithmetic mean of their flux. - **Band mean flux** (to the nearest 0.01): 2.74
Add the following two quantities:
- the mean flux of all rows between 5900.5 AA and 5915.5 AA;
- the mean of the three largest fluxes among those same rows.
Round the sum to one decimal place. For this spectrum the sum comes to 5.3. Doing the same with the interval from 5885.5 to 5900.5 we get 4.8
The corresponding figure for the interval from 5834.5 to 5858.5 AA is 5.6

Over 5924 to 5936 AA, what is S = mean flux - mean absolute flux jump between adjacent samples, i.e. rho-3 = 2.61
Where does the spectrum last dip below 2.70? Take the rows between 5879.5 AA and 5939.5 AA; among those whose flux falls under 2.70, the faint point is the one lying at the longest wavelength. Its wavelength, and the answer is 5935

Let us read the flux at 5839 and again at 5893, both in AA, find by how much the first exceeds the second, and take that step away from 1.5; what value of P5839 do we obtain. 1.32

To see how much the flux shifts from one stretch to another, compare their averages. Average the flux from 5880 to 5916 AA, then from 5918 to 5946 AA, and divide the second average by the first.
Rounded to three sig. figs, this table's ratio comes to 1.10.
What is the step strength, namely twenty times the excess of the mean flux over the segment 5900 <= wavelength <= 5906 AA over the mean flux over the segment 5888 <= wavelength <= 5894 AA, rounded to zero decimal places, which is 11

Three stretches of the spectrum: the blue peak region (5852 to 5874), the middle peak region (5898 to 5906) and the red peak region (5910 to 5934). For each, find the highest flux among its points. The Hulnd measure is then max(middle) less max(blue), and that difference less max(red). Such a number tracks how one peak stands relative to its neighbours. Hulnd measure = -2.9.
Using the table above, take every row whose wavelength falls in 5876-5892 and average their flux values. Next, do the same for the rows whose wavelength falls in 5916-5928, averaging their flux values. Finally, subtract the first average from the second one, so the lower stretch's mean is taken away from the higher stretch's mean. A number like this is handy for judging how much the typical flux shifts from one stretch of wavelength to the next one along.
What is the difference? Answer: 0.25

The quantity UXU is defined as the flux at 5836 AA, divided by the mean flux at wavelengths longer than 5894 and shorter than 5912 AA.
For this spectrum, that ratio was 0.98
